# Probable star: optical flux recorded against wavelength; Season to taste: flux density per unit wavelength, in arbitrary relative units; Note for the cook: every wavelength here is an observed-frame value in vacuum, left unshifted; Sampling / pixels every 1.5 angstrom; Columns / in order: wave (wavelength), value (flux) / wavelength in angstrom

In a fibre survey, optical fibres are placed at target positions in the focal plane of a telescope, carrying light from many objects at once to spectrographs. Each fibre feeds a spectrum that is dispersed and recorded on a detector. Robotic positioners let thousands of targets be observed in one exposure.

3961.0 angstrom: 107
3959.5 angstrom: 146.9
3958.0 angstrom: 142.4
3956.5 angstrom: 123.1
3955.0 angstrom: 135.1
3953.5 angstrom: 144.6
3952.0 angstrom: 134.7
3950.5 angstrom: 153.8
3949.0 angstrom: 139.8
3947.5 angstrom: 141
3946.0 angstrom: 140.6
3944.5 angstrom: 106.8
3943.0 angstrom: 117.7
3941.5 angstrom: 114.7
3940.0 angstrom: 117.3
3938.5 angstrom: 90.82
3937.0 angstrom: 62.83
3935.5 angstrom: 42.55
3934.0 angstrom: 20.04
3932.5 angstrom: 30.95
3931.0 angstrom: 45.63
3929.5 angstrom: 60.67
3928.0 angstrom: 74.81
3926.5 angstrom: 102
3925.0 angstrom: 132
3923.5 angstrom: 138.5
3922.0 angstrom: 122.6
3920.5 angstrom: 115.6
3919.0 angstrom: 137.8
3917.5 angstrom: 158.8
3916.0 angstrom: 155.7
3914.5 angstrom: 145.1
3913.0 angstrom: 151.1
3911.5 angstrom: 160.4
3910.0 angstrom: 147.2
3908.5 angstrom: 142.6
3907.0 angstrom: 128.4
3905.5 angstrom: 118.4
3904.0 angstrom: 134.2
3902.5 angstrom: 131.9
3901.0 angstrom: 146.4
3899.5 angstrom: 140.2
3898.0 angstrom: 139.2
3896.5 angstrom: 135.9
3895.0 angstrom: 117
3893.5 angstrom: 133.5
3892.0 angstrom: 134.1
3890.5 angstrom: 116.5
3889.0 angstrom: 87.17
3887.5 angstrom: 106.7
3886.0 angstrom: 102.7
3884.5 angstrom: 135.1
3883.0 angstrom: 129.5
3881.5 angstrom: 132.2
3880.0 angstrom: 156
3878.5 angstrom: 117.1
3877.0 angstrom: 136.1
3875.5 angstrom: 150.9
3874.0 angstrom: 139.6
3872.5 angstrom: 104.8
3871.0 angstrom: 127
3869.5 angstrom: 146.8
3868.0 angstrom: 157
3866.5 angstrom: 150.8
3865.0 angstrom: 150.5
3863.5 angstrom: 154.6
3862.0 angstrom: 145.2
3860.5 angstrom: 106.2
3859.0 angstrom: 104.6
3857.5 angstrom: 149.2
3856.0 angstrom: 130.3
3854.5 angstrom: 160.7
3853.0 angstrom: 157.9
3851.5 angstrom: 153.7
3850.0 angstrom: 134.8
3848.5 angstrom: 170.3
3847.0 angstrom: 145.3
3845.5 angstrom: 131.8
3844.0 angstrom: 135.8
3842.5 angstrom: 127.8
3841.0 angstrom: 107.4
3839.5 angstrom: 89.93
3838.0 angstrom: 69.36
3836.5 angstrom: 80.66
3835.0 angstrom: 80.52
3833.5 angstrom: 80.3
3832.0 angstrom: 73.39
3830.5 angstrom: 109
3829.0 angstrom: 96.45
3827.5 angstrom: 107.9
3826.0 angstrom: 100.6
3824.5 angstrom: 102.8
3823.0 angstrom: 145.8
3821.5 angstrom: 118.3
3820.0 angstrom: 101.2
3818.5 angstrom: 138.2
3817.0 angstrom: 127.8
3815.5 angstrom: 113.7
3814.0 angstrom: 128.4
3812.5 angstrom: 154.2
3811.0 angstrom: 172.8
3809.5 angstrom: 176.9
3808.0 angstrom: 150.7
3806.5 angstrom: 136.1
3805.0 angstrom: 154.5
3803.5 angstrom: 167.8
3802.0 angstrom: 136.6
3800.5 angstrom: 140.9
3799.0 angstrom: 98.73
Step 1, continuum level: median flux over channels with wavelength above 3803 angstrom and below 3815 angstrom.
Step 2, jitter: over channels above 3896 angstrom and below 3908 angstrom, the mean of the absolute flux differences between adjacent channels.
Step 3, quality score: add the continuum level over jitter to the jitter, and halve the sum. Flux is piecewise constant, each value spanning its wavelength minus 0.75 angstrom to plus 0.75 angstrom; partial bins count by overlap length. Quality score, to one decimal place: 14.0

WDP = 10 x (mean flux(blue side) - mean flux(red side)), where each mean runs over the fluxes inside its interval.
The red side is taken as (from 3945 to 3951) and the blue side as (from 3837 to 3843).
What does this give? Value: -452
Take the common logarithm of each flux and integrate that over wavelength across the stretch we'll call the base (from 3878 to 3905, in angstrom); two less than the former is 54.7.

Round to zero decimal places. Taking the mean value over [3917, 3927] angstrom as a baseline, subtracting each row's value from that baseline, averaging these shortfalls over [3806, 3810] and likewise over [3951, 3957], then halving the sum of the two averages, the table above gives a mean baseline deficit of -15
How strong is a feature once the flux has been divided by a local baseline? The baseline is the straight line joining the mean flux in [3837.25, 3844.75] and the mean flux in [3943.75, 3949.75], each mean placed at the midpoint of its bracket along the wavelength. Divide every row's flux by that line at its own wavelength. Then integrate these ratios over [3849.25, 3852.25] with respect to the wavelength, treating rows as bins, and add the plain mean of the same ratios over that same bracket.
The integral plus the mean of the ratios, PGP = 5.3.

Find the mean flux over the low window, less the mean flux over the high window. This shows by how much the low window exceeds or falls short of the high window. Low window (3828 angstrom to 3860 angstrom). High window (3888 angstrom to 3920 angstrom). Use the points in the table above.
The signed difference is -18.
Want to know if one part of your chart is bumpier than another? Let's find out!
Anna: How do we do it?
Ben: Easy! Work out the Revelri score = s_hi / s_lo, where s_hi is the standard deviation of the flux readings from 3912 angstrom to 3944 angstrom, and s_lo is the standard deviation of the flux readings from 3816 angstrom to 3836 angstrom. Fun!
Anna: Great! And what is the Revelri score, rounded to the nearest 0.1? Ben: 2.0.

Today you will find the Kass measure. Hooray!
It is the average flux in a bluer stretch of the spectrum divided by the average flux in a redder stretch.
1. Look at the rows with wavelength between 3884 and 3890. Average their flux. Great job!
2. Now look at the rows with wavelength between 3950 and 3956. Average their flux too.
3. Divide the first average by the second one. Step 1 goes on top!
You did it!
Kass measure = 0.76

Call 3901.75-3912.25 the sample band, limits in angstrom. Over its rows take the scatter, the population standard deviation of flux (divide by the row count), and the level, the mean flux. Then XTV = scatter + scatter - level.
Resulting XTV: -112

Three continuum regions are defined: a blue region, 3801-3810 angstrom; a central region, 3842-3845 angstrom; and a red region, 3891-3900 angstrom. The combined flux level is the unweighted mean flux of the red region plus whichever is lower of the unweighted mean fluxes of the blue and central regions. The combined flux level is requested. 265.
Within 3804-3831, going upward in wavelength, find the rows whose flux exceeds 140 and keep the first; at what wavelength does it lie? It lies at 3805.0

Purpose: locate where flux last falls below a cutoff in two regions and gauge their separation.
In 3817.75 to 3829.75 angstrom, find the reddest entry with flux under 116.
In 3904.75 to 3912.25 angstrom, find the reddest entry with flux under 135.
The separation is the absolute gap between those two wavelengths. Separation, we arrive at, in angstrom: 78.0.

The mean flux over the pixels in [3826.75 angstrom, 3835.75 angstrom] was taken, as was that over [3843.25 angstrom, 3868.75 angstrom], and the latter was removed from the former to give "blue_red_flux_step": -52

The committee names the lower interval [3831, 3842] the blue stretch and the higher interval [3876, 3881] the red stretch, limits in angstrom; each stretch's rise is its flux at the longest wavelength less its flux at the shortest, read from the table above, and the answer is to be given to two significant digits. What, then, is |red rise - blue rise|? 14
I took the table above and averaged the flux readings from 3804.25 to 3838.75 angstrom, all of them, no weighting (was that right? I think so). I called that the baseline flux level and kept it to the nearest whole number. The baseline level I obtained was 118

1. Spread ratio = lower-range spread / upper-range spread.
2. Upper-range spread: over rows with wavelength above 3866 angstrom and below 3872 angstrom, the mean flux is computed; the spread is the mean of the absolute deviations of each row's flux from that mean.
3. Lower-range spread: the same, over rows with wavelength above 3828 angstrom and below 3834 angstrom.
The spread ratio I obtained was 1.4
